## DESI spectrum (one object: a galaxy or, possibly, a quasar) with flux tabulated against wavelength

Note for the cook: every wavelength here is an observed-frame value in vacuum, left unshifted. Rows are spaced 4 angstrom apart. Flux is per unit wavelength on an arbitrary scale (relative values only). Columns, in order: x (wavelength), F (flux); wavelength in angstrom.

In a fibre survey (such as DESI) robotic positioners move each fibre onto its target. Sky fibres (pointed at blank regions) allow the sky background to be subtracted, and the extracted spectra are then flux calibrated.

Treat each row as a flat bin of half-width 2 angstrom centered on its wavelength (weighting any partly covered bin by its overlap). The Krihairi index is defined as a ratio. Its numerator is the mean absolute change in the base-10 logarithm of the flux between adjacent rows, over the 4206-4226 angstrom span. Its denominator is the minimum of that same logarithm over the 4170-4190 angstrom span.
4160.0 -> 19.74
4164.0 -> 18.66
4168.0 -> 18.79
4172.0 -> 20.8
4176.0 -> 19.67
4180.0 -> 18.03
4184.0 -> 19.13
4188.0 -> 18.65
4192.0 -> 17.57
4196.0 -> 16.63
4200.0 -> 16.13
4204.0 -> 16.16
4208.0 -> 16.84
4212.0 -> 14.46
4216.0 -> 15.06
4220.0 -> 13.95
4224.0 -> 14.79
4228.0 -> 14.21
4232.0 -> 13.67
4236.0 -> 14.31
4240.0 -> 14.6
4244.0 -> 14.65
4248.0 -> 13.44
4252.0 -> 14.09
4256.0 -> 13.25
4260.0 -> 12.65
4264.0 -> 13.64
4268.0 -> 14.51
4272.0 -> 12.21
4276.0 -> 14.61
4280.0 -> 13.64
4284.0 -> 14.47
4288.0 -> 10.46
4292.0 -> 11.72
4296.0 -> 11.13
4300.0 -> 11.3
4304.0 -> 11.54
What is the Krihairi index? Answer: 0.028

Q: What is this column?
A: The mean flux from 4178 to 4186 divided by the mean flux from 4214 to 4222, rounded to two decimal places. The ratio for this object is 1.28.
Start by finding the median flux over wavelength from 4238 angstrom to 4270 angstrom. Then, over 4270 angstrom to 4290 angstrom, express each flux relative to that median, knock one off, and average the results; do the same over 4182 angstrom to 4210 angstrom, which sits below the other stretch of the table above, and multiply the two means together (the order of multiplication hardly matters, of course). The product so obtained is -0.014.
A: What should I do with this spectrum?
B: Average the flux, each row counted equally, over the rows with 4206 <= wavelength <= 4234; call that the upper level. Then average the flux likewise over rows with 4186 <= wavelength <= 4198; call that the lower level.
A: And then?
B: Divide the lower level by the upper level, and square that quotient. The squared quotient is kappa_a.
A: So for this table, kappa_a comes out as 1.43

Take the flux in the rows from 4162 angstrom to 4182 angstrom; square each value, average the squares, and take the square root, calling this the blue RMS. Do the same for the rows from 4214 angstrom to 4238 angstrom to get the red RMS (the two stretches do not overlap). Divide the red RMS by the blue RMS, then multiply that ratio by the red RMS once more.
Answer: 10.7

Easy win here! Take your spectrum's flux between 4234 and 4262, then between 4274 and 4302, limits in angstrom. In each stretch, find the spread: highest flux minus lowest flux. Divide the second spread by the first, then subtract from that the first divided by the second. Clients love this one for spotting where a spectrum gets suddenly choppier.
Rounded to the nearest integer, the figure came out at 2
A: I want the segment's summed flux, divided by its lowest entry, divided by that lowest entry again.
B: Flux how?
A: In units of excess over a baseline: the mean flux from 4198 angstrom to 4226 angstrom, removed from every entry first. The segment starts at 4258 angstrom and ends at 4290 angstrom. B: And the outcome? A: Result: -0.7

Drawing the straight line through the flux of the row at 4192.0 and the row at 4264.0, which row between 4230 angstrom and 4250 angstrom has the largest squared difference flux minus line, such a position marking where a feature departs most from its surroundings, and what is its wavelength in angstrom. 4232.0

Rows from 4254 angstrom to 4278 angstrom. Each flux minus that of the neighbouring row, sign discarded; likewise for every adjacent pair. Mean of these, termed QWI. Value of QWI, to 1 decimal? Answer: 1.4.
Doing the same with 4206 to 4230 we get 1.1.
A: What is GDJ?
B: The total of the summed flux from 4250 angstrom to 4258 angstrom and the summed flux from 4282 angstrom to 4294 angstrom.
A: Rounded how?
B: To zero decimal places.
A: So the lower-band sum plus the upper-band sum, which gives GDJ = 64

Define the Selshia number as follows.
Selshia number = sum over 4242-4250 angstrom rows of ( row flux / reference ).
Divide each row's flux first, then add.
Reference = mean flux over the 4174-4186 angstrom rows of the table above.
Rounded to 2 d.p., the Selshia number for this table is 1.48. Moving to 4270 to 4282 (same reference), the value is 2.14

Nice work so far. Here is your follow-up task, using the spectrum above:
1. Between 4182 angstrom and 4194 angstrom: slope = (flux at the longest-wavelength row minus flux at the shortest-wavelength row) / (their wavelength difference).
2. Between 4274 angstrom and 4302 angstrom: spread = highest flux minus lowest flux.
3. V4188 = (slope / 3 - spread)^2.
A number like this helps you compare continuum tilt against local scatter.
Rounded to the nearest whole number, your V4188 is 18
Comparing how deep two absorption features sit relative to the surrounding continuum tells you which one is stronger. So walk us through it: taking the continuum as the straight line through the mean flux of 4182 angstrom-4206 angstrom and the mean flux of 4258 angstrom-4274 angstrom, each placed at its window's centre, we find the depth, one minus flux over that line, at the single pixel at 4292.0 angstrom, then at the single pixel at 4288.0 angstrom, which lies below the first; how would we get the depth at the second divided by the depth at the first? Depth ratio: 35.3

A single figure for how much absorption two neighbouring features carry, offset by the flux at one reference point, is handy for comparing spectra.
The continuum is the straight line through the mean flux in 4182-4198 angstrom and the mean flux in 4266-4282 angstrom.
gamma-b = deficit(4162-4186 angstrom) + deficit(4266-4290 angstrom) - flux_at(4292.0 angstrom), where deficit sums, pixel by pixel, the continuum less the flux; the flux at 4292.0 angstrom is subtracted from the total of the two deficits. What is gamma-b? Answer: -13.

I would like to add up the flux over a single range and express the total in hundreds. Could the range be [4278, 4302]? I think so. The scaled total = 0.73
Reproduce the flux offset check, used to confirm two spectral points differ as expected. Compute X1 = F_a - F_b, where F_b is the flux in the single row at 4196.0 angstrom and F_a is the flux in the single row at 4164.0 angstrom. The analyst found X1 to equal 2.0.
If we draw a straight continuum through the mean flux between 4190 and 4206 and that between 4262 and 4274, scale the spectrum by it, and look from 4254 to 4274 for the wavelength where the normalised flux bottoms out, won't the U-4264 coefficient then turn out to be 4260.0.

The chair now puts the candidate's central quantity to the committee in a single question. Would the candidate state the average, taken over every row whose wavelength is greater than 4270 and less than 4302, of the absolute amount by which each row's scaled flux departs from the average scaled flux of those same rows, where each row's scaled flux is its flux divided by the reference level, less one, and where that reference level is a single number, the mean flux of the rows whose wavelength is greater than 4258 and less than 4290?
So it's 0.102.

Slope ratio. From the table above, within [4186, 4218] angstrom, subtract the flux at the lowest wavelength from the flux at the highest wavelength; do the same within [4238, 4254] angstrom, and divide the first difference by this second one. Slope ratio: 7.0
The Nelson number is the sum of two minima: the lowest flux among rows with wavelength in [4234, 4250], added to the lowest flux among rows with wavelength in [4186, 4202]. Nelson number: 29.6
